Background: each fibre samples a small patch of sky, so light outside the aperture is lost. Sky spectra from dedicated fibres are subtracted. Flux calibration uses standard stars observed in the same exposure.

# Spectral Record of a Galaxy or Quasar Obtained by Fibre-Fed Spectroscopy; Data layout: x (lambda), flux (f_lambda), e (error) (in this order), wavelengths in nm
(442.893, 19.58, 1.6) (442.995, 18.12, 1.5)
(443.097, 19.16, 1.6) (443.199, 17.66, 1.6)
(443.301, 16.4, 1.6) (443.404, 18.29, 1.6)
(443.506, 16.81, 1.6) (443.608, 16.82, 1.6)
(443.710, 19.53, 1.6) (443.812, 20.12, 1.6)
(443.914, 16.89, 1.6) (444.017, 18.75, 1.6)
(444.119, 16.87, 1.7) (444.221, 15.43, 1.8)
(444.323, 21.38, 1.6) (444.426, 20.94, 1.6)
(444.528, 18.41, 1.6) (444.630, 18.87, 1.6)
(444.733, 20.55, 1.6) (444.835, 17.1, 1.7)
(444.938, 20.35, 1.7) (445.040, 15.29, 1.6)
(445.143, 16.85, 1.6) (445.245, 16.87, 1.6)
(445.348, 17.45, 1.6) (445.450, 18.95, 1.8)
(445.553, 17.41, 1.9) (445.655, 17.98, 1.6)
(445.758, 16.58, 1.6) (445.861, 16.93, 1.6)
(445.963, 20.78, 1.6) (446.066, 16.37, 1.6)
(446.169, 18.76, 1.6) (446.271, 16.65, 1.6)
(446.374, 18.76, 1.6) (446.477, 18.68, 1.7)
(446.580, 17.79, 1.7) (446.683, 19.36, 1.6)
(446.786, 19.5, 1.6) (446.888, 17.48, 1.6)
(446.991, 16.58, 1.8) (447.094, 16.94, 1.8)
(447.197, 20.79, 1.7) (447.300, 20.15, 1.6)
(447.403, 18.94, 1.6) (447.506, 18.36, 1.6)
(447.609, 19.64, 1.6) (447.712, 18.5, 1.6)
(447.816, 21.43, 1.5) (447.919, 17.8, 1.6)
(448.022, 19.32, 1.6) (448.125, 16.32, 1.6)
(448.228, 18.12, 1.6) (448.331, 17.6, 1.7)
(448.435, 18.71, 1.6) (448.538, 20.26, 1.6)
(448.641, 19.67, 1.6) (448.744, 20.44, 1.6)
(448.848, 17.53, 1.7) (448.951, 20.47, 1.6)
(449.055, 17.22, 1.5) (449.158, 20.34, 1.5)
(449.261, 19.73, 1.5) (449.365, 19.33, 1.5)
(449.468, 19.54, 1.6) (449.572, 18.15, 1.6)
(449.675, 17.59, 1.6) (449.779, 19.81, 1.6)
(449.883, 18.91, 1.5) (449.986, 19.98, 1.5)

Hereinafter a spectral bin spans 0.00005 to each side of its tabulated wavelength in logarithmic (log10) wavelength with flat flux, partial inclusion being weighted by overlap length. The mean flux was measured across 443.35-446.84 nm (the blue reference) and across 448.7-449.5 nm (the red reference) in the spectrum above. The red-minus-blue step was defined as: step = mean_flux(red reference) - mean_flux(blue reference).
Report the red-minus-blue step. 1.1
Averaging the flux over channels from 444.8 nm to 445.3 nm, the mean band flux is 17.3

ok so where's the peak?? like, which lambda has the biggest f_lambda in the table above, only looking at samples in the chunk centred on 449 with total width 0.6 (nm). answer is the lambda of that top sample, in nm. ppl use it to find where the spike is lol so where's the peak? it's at 448.951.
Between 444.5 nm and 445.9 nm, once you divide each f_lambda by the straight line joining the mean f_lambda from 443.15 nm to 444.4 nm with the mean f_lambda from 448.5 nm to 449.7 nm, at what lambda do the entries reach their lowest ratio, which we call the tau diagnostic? 445.040 nm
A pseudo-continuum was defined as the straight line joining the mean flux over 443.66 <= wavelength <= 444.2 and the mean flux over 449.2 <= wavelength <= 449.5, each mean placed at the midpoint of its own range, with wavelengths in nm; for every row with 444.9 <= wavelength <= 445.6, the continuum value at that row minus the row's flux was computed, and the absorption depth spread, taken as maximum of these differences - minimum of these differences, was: 5.1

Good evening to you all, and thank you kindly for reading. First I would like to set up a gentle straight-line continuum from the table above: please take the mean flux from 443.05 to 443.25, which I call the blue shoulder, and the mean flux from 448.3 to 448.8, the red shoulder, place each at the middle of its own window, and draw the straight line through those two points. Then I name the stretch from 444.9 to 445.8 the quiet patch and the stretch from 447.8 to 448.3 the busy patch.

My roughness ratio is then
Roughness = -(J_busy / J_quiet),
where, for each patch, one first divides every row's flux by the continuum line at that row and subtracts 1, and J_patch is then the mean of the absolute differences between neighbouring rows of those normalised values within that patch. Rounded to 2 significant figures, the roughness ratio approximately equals -1.6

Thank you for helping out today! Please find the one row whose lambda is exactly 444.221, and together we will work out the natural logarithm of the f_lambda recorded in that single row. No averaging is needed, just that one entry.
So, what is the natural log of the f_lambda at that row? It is 2.74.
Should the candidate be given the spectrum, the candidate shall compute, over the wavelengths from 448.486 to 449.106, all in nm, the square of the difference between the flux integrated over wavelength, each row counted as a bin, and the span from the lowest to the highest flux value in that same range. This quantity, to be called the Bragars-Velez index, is 76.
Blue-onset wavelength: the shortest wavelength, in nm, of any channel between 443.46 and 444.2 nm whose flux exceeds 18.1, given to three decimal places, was 443.710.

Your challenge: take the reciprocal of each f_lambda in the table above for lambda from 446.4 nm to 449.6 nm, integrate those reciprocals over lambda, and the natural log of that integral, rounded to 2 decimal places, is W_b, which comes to -1.77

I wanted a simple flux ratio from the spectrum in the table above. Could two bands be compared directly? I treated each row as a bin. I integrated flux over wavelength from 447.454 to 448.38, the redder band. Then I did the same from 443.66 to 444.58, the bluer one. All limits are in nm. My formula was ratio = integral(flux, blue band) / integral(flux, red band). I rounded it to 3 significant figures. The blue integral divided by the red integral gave 1.00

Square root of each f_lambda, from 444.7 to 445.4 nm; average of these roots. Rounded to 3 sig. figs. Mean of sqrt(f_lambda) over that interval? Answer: 4.21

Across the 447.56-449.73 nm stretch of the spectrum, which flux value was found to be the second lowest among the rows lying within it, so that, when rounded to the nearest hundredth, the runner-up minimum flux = 17.22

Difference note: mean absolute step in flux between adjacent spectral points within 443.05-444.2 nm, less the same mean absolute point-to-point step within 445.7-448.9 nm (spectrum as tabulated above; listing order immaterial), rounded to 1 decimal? 0.0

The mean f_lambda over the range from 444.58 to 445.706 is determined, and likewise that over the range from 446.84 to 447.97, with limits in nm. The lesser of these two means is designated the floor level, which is 18.0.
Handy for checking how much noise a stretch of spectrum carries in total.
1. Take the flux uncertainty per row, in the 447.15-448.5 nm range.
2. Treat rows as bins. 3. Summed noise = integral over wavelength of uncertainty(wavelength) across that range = 2.2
